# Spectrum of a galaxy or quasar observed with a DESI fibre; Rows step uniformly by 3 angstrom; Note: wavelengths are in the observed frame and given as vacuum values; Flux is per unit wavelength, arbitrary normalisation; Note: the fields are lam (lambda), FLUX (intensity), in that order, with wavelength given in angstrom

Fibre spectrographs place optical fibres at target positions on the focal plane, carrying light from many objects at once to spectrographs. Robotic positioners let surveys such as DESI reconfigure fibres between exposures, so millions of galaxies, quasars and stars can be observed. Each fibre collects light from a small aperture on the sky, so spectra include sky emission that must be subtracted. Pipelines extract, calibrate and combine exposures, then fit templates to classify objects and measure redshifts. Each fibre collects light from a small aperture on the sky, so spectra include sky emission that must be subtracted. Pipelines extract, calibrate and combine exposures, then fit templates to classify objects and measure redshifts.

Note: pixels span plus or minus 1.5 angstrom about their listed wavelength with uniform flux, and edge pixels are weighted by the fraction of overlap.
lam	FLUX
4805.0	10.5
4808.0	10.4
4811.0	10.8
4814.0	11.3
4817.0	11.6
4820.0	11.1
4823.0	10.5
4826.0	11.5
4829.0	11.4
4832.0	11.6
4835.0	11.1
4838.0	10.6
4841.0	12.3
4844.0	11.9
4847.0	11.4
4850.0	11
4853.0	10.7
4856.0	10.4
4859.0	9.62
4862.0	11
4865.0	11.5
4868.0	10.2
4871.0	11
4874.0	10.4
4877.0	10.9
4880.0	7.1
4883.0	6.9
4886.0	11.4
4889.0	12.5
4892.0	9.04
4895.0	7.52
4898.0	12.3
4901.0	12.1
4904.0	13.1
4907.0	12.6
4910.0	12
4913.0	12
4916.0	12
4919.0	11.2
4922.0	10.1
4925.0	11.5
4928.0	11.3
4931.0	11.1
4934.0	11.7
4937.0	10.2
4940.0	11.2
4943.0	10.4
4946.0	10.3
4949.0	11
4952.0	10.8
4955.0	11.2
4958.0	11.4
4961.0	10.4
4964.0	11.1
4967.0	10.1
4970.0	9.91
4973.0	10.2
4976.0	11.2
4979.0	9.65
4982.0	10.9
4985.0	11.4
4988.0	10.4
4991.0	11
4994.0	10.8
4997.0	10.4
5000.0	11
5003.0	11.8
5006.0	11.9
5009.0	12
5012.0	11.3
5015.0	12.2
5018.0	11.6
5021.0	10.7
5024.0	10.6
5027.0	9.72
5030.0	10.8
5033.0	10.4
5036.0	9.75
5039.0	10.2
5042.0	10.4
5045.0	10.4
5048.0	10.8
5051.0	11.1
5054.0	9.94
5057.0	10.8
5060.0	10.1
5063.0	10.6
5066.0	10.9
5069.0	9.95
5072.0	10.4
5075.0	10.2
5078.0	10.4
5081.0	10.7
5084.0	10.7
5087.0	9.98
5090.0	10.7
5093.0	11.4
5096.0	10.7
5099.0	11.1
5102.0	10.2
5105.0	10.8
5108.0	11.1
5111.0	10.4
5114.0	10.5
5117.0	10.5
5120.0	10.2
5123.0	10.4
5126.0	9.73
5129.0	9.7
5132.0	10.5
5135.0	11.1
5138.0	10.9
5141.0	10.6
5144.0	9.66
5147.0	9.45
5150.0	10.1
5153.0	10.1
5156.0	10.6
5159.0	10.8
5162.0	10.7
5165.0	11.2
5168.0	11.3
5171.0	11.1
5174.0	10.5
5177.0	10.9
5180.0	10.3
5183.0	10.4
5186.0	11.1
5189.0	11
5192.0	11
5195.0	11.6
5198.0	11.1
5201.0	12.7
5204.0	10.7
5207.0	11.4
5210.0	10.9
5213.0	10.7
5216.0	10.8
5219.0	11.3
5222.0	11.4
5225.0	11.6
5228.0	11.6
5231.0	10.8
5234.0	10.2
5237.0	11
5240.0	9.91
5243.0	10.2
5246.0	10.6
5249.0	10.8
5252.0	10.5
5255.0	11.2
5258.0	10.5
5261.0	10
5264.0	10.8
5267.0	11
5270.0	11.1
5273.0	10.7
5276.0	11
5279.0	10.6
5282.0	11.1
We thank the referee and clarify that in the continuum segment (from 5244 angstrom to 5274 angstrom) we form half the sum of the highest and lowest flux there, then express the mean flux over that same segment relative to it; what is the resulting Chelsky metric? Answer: 1.011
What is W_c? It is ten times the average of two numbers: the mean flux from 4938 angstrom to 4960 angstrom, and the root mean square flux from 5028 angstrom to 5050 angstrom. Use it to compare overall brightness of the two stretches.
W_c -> 106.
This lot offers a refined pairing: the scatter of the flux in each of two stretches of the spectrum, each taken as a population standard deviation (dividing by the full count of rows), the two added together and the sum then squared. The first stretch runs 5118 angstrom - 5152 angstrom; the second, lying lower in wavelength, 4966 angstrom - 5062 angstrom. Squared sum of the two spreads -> 1.43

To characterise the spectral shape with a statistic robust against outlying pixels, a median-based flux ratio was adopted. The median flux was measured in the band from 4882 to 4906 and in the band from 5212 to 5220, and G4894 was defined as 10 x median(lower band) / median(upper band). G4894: 10.9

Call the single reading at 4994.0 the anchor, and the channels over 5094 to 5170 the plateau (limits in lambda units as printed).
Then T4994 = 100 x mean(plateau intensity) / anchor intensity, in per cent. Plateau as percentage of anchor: 97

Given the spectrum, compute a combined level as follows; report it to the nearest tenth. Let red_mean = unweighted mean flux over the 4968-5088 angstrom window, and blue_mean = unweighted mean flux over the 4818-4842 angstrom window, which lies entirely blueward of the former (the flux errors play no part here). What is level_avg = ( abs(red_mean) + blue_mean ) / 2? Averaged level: 11.0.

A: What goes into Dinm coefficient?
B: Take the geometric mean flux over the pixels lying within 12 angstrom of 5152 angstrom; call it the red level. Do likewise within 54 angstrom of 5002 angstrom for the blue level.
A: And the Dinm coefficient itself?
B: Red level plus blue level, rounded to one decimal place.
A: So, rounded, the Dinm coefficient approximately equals 21.0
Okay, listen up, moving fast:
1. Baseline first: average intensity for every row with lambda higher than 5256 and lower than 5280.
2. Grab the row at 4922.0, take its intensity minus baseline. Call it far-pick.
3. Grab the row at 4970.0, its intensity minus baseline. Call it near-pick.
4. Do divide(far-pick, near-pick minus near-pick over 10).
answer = 0.85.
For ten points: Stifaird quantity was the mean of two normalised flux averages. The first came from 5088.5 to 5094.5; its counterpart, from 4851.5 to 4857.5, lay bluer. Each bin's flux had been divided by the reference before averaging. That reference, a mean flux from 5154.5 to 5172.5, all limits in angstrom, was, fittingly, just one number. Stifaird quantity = 0.99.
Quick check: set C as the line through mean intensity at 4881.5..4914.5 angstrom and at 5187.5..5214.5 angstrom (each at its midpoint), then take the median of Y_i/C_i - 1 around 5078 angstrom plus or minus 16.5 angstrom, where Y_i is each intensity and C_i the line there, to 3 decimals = -0.049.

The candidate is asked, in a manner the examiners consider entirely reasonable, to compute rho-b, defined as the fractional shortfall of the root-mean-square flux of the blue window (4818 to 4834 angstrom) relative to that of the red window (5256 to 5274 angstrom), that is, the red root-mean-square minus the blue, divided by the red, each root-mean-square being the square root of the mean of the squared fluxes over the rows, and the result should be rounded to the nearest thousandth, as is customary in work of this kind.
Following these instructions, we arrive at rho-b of -0.050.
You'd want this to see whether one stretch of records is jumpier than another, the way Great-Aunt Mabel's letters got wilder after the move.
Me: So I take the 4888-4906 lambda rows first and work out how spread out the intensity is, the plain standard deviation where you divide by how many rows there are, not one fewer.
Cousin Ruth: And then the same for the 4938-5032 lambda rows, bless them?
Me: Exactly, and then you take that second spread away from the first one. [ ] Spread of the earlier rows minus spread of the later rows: 1.42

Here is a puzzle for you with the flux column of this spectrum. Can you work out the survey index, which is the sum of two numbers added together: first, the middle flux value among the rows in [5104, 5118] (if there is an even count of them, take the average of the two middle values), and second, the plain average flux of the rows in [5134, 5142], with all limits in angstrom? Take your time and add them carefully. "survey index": 21.4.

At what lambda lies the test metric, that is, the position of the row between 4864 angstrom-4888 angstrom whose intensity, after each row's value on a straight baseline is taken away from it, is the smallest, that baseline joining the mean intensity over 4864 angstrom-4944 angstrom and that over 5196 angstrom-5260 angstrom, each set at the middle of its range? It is 4883.0 angstrom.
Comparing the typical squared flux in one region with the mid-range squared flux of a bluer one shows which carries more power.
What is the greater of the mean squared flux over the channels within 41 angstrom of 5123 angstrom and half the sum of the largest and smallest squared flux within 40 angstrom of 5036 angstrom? 122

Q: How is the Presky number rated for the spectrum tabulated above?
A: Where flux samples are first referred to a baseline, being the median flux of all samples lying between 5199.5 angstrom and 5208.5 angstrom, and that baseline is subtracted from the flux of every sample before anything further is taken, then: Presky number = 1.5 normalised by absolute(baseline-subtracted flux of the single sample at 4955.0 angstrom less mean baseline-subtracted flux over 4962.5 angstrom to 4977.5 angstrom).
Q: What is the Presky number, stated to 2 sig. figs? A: 2.1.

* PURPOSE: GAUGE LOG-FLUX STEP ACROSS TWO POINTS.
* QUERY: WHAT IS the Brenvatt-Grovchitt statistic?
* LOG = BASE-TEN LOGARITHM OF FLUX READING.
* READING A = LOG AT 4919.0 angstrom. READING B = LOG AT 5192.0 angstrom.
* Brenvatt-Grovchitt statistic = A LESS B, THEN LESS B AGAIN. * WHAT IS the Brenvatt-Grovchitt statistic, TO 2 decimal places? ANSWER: -1.03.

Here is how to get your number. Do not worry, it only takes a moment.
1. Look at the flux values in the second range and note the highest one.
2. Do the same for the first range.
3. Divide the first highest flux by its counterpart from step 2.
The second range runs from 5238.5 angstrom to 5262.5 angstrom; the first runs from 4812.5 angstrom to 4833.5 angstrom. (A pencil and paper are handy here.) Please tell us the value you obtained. 0.97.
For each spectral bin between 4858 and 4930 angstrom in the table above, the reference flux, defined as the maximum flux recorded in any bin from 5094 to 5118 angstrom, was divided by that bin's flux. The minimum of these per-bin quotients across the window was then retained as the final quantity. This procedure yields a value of 0.847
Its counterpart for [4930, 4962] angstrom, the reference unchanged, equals 0.949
